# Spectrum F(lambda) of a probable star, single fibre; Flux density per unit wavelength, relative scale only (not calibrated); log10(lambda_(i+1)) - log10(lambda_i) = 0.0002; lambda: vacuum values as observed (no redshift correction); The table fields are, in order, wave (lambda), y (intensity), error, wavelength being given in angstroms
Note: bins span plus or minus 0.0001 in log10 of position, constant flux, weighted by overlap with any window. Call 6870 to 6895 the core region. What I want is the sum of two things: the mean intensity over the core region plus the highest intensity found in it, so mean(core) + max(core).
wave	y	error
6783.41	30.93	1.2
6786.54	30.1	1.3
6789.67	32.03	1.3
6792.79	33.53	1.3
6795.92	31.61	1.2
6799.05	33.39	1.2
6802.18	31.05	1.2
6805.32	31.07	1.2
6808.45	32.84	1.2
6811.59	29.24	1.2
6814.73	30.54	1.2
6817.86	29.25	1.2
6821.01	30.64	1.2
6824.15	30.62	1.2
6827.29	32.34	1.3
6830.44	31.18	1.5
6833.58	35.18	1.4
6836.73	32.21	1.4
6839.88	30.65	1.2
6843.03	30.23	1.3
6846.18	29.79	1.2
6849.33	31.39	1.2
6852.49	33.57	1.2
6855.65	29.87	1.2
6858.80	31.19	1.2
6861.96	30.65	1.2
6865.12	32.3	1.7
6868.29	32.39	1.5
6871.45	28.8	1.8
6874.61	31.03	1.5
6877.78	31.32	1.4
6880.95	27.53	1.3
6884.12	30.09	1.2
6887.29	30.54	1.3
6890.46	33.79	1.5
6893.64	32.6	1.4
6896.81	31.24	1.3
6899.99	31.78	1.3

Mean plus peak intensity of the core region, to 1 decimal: 64.5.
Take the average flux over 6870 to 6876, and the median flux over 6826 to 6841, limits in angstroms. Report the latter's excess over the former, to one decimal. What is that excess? 2.3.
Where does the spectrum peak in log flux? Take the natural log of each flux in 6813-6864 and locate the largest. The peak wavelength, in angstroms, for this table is 6833.58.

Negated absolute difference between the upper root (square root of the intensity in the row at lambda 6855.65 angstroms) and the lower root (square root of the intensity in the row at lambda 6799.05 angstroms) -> -0.31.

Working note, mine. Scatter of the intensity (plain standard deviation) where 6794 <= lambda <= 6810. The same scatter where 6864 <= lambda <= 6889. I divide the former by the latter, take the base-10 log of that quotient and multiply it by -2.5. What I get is 0.5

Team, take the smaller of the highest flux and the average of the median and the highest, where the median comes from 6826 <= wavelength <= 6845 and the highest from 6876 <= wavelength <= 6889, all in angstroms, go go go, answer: 31.3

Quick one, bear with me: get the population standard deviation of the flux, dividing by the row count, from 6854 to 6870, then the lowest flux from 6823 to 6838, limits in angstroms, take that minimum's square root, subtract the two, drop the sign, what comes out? 4.57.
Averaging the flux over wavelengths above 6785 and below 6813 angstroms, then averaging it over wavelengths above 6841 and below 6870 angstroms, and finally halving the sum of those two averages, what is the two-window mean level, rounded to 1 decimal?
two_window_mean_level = 31.5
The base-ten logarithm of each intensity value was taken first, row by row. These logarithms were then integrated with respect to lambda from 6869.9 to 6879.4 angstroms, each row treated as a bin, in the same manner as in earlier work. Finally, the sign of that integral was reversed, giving -14.08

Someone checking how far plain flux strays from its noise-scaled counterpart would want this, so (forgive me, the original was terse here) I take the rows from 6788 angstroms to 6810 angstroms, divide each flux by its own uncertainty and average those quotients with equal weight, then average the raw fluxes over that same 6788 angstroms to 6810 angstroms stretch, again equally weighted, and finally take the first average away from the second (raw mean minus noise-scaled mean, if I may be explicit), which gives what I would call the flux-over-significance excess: 6.0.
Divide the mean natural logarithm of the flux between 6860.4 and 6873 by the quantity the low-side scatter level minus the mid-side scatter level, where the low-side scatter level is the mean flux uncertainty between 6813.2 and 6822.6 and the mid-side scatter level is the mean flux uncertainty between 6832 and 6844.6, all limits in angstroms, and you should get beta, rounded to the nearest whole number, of -27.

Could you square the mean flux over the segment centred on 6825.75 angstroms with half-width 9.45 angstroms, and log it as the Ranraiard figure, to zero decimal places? 994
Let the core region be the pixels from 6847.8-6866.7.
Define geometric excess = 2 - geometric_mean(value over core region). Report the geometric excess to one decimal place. -29.5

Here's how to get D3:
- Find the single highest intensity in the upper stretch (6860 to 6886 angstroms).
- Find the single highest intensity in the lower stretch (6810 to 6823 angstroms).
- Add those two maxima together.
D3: 63.0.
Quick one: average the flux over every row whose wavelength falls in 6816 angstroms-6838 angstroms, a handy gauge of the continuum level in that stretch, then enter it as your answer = 31.6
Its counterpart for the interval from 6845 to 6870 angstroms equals 31.4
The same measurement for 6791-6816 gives 31.7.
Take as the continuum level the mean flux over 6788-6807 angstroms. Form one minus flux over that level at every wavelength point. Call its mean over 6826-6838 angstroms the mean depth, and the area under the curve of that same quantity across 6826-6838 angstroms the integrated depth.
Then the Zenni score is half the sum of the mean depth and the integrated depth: -0.13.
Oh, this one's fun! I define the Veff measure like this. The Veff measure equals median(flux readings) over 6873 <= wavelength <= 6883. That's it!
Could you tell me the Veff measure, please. 31.0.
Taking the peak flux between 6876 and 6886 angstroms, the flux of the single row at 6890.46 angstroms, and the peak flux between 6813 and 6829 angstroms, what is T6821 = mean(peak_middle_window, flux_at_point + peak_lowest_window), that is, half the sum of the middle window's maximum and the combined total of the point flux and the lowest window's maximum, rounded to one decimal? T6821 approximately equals 48.7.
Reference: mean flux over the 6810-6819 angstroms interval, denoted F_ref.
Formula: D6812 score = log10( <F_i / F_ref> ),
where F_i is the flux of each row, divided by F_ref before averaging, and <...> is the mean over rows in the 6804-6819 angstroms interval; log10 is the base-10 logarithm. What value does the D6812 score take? 0.013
